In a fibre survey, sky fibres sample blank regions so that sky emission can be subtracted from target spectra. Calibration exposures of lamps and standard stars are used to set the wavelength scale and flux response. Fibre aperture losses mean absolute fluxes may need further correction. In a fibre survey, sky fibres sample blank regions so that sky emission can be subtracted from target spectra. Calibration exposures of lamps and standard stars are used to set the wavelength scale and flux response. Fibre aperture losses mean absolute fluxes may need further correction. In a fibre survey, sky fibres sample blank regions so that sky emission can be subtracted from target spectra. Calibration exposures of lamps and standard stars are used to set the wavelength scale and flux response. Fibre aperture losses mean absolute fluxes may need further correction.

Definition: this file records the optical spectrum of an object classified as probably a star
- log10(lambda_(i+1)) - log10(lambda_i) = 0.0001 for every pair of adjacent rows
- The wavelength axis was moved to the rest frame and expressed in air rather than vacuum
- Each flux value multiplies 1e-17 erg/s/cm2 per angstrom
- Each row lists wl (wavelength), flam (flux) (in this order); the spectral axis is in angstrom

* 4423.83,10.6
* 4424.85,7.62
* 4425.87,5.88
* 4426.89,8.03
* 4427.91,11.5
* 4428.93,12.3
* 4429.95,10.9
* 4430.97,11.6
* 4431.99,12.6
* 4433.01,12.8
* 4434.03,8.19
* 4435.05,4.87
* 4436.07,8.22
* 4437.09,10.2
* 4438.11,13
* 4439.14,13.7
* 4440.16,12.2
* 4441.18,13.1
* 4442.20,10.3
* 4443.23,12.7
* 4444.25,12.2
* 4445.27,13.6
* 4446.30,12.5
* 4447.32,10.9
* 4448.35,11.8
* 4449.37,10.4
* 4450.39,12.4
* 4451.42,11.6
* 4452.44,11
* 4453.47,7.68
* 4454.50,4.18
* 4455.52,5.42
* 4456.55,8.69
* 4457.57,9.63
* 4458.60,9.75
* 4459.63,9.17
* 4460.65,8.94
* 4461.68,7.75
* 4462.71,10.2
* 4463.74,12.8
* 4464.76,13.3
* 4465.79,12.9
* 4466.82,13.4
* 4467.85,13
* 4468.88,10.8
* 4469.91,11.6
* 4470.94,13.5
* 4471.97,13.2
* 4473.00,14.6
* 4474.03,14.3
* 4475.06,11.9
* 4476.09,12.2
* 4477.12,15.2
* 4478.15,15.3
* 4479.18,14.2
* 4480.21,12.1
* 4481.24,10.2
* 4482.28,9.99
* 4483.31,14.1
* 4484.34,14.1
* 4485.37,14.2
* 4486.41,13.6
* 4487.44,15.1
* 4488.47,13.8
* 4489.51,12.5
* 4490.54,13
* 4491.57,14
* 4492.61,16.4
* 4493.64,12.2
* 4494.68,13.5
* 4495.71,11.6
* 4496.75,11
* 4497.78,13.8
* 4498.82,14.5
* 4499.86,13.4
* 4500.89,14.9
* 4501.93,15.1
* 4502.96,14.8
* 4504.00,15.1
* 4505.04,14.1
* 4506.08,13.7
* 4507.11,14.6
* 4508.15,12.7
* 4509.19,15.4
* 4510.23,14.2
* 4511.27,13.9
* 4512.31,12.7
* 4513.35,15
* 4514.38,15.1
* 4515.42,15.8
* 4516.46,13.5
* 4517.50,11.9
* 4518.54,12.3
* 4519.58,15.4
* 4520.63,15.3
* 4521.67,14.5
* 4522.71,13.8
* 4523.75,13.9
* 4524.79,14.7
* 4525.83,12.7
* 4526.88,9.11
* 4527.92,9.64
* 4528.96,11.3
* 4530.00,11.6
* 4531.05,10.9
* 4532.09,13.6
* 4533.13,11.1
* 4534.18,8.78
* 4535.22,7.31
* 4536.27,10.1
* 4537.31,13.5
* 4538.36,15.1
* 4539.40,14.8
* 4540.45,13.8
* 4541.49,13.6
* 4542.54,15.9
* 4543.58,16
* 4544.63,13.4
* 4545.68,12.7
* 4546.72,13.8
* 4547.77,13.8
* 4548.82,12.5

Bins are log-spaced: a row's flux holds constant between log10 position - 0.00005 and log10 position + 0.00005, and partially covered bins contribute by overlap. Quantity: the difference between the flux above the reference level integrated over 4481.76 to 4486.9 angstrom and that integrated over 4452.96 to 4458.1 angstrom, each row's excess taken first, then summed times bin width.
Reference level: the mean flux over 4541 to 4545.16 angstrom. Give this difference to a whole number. 31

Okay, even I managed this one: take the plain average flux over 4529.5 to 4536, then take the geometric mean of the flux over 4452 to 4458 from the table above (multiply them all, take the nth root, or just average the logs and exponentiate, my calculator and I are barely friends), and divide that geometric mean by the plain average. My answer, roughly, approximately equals 0.7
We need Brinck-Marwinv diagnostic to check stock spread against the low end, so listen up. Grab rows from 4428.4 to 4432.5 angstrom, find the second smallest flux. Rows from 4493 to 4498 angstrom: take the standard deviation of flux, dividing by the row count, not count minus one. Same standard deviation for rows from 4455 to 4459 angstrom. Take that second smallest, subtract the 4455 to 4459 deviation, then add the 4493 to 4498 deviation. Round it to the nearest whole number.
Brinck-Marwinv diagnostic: 11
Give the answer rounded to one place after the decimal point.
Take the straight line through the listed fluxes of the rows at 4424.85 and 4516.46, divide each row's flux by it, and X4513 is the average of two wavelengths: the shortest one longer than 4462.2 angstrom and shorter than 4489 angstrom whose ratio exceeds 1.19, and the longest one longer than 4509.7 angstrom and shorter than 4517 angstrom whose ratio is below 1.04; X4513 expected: 4490.1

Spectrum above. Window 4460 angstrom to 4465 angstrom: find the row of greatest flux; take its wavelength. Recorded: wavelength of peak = 4464.76 angstrom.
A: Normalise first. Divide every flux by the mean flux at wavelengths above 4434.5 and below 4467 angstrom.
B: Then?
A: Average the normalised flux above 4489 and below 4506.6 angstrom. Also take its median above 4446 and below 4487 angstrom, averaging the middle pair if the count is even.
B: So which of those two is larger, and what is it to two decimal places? 1.30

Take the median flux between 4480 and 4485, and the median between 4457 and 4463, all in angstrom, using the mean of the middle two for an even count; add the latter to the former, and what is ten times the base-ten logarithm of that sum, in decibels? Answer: 13.3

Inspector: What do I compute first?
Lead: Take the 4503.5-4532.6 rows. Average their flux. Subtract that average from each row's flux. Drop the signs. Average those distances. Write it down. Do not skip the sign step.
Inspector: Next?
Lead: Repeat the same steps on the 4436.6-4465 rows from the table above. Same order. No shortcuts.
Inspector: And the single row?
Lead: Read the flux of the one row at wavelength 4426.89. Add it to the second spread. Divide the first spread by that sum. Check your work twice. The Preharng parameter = 0.14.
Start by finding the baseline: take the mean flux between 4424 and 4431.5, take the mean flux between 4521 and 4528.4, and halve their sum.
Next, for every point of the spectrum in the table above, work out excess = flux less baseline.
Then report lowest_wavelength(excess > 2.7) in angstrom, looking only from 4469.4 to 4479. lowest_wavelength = 4473.00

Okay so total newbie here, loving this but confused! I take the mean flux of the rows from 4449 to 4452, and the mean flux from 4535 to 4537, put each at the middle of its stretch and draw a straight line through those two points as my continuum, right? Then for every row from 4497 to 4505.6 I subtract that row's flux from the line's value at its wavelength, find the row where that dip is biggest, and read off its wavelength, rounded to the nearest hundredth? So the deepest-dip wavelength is 4499.86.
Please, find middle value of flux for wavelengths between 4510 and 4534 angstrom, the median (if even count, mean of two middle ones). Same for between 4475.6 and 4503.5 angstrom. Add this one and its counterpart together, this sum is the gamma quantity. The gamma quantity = 27.4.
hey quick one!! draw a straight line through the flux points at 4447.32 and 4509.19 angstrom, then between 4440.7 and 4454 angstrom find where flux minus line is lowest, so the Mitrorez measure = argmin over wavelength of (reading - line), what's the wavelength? 4453.47 angstrom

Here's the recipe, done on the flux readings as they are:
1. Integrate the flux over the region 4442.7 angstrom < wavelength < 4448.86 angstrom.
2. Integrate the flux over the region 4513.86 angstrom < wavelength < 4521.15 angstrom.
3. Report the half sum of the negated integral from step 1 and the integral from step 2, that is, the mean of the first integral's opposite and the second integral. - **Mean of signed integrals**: 14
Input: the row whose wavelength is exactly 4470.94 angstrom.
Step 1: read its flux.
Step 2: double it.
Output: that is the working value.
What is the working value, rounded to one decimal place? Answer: 27.0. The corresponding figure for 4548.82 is 25.0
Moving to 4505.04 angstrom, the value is 28.2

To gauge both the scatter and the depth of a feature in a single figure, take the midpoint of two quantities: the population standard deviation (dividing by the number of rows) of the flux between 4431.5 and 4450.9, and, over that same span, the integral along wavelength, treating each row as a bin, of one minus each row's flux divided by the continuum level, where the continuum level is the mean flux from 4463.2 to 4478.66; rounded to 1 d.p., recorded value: 2.5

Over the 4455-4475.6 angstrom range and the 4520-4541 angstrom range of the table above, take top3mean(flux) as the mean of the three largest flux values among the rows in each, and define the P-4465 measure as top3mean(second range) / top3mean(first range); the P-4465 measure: 1.07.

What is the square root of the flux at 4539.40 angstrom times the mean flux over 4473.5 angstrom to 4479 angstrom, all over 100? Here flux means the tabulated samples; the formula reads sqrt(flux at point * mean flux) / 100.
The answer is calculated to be 0.143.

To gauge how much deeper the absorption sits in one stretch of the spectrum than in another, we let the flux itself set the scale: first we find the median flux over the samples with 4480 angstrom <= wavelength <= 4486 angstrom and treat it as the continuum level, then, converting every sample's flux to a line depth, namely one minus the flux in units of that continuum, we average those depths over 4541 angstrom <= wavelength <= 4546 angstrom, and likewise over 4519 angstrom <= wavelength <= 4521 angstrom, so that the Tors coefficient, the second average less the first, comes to -0.1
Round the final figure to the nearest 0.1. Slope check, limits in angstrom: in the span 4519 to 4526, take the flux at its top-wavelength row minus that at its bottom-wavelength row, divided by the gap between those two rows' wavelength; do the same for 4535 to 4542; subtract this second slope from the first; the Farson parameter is -1.4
